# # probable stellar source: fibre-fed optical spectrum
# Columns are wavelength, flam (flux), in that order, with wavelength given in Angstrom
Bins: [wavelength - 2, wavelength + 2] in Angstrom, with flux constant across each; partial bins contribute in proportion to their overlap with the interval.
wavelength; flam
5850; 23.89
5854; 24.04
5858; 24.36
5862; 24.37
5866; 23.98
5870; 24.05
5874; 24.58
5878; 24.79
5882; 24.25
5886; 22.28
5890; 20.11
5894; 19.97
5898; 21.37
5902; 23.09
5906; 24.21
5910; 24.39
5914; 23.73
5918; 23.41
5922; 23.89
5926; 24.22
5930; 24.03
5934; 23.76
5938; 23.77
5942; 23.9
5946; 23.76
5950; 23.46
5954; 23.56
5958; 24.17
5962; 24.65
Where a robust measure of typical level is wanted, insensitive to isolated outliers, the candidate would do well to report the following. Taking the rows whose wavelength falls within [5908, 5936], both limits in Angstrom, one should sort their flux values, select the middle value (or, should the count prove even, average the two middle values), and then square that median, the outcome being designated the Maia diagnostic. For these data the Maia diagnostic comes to 571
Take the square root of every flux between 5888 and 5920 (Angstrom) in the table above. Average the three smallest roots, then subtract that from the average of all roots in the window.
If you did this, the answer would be 0.218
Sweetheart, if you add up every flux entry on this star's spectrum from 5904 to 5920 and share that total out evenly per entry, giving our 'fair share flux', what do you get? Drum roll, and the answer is 23.9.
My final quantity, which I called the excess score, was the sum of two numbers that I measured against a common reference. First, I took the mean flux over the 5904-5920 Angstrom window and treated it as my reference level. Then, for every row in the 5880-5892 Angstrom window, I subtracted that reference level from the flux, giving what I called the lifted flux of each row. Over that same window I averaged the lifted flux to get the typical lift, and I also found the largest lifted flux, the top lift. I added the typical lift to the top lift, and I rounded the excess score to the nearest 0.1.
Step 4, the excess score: -1.4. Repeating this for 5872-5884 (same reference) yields 1.5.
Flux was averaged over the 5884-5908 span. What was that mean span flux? 21.8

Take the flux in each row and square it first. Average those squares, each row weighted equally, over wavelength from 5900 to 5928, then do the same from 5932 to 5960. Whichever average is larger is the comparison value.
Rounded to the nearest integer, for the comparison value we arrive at 569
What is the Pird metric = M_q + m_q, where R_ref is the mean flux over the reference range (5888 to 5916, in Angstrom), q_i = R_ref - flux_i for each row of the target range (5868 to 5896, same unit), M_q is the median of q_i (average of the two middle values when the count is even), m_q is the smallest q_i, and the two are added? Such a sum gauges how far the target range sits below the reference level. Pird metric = -4.02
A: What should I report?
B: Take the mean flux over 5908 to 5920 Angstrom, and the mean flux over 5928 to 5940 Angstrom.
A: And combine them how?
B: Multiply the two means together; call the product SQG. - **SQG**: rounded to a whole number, 569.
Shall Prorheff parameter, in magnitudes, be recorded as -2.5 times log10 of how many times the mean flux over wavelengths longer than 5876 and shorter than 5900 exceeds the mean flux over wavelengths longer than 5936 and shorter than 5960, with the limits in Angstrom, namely 0.078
